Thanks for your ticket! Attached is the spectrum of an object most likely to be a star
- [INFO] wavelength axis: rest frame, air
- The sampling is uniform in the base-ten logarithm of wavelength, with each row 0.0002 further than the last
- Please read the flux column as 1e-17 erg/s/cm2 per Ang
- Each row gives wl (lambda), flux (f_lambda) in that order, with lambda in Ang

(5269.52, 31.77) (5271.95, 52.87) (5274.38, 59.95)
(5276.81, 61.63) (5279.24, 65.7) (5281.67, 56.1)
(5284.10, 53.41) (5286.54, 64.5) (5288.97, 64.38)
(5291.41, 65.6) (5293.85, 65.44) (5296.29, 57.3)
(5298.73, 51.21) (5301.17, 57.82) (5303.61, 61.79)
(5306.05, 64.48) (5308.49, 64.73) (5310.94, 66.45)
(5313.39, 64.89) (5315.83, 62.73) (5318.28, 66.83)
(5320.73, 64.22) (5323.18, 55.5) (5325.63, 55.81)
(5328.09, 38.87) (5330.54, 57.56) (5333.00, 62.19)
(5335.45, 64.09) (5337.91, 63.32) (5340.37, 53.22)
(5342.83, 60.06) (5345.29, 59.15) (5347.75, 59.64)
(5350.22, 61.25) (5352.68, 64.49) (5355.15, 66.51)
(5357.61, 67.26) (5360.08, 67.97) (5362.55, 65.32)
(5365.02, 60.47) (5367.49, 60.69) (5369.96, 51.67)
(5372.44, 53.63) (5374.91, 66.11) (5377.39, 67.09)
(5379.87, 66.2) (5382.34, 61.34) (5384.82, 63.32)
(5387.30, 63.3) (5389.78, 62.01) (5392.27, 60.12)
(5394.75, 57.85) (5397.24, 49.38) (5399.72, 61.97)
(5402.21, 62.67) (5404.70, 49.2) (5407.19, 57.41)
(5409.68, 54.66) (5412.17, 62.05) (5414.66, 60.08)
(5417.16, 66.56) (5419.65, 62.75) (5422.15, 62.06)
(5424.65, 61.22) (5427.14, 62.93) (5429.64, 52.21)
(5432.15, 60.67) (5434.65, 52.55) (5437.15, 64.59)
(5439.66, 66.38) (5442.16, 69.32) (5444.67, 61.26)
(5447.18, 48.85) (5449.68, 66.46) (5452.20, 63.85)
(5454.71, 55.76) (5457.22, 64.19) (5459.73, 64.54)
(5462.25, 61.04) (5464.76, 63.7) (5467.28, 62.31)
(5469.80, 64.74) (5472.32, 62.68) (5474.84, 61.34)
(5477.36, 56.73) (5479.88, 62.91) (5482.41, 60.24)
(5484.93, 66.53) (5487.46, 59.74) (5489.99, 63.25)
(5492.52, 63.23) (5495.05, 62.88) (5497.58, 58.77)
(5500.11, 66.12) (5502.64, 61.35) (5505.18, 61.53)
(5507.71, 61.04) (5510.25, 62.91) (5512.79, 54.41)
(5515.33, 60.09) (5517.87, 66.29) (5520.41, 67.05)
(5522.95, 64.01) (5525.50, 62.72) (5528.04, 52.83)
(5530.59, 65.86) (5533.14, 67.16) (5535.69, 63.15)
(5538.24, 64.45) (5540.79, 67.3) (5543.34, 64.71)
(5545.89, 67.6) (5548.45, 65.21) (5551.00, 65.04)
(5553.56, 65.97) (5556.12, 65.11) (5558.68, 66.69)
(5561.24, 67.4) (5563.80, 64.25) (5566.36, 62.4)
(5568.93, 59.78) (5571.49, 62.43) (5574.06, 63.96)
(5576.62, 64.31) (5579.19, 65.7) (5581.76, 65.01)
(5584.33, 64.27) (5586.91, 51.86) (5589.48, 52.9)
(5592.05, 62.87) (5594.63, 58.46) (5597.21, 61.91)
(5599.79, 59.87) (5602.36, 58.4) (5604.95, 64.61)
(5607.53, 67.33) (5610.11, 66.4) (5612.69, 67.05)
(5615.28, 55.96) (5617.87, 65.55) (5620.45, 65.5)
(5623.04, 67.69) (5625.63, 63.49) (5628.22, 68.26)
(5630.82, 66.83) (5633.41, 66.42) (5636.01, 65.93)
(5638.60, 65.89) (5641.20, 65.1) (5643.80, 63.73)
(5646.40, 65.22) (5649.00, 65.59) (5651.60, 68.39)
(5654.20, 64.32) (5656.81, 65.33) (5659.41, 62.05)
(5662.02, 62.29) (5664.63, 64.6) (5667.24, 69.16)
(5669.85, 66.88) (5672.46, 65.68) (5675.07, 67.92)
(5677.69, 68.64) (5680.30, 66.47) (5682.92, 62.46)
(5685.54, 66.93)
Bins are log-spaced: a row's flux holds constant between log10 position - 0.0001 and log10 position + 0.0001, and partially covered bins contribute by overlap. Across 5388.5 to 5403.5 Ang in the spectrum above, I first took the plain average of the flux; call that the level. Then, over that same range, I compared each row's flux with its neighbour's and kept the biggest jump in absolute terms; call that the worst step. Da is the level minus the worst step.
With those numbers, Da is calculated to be 46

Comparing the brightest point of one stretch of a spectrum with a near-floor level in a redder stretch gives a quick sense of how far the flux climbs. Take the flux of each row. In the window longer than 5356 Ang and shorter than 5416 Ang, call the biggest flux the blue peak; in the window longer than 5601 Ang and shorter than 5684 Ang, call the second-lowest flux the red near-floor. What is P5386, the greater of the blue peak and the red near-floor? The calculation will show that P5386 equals 68.0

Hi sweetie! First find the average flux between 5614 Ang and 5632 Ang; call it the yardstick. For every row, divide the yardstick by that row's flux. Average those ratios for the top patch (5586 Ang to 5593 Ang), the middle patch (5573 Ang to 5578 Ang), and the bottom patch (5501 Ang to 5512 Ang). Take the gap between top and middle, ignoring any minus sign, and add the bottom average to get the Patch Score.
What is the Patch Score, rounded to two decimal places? 1.21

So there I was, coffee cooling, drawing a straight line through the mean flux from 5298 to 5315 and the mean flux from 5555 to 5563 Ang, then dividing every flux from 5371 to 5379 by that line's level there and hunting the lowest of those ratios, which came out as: 0.85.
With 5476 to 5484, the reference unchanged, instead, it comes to 0.87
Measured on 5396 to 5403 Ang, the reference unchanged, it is 0.78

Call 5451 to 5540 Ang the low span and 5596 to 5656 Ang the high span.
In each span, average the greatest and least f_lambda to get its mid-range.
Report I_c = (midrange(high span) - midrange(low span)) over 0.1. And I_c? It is 22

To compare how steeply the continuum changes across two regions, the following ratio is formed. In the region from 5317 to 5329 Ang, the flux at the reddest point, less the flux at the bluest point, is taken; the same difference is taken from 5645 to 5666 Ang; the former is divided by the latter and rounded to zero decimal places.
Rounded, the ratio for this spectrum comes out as 45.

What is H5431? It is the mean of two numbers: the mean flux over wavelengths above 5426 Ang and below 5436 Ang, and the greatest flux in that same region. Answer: 60.0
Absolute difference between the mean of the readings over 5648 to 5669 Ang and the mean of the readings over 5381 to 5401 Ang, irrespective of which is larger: 5.3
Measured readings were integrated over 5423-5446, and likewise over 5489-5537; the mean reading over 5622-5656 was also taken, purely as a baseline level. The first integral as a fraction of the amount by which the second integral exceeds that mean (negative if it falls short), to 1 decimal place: 0.5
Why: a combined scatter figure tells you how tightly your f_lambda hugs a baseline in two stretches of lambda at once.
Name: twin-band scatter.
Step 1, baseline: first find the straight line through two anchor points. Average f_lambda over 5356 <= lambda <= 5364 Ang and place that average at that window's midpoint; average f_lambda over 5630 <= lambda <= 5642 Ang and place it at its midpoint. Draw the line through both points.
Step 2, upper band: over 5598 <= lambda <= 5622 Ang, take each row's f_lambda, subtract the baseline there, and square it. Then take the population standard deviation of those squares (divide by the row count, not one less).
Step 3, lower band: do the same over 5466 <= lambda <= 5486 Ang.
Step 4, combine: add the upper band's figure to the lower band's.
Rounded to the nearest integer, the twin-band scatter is 63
